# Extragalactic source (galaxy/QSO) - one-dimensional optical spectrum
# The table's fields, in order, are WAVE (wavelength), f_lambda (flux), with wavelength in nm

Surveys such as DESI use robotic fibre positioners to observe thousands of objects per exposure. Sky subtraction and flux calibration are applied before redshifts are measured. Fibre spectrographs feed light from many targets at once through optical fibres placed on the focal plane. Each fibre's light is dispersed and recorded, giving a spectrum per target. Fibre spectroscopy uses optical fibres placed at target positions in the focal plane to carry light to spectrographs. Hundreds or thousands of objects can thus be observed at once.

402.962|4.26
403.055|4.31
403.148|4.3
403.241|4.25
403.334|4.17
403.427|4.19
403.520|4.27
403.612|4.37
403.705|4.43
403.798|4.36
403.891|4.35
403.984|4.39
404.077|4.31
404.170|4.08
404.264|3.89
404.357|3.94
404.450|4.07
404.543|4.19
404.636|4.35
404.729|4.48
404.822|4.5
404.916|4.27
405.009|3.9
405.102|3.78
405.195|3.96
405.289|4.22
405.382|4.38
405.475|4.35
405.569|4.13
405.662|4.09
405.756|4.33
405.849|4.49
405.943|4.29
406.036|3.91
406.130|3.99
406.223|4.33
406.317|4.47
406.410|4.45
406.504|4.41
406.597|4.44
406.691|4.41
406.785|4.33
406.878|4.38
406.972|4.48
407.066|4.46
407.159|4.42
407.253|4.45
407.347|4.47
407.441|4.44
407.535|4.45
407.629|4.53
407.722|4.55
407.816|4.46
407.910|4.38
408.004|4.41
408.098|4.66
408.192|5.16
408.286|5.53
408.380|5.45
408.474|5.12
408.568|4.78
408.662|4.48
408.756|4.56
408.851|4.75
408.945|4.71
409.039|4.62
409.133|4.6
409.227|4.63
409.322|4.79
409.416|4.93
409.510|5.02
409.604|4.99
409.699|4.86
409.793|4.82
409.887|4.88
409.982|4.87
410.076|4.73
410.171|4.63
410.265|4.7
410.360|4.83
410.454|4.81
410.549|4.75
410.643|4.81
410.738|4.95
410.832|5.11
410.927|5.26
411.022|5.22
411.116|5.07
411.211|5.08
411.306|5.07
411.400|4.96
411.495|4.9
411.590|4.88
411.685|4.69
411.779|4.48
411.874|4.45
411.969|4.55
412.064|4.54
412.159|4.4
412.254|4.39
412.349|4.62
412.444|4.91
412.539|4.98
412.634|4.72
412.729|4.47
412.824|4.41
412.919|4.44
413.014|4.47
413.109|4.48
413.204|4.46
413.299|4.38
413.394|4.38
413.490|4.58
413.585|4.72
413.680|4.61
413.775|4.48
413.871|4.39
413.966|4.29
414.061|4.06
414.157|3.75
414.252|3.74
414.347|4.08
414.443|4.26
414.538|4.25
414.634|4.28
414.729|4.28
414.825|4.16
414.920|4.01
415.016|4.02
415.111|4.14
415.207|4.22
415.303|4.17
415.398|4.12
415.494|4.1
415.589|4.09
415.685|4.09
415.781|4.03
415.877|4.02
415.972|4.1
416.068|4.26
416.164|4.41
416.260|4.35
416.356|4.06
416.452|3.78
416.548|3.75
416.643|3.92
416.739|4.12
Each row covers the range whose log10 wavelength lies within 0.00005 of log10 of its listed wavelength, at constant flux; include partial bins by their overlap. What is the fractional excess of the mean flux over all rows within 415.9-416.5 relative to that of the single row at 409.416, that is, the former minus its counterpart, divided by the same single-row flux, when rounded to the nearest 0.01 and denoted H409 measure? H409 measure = -0.16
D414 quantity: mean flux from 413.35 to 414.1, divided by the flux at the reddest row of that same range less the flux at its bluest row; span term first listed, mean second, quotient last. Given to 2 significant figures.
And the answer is -14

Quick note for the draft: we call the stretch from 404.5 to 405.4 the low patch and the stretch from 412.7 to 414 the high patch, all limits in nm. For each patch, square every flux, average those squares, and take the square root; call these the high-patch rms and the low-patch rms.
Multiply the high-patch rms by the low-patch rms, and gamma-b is 18.8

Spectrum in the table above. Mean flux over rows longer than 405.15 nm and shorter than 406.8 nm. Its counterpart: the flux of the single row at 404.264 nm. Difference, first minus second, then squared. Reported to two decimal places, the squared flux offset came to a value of 0.15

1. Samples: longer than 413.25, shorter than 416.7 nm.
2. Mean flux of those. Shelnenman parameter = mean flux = 4.2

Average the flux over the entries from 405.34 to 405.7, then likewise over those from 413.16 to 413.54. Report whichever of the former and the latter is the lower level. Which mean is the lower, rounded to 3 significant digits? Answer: 4.24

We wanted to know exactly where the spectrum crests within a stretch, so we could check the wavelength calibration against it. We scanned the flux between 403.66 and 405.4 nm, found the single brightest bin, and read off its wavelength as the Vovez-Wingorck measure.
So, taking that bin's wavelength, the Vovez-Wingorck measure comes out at 404.822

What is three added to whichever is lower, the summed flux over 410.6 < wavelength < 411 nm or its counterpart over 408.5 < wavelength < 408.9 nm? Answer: 21.6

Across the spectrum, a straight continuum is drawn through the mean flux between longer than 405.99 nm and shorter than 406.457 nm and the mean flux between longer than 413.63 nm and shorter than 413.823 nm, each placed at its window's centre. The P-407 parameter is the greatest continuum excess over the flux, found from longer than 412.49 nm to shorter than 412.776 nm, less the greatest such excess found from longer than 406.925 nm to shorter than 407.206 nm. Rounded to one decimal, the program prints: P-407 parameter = 0.2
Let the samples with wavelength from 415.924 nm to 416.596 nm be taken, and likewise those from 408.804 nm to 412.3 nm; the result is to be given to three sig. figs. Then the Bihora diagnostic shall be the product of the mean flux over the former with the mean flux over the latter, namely 19.7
